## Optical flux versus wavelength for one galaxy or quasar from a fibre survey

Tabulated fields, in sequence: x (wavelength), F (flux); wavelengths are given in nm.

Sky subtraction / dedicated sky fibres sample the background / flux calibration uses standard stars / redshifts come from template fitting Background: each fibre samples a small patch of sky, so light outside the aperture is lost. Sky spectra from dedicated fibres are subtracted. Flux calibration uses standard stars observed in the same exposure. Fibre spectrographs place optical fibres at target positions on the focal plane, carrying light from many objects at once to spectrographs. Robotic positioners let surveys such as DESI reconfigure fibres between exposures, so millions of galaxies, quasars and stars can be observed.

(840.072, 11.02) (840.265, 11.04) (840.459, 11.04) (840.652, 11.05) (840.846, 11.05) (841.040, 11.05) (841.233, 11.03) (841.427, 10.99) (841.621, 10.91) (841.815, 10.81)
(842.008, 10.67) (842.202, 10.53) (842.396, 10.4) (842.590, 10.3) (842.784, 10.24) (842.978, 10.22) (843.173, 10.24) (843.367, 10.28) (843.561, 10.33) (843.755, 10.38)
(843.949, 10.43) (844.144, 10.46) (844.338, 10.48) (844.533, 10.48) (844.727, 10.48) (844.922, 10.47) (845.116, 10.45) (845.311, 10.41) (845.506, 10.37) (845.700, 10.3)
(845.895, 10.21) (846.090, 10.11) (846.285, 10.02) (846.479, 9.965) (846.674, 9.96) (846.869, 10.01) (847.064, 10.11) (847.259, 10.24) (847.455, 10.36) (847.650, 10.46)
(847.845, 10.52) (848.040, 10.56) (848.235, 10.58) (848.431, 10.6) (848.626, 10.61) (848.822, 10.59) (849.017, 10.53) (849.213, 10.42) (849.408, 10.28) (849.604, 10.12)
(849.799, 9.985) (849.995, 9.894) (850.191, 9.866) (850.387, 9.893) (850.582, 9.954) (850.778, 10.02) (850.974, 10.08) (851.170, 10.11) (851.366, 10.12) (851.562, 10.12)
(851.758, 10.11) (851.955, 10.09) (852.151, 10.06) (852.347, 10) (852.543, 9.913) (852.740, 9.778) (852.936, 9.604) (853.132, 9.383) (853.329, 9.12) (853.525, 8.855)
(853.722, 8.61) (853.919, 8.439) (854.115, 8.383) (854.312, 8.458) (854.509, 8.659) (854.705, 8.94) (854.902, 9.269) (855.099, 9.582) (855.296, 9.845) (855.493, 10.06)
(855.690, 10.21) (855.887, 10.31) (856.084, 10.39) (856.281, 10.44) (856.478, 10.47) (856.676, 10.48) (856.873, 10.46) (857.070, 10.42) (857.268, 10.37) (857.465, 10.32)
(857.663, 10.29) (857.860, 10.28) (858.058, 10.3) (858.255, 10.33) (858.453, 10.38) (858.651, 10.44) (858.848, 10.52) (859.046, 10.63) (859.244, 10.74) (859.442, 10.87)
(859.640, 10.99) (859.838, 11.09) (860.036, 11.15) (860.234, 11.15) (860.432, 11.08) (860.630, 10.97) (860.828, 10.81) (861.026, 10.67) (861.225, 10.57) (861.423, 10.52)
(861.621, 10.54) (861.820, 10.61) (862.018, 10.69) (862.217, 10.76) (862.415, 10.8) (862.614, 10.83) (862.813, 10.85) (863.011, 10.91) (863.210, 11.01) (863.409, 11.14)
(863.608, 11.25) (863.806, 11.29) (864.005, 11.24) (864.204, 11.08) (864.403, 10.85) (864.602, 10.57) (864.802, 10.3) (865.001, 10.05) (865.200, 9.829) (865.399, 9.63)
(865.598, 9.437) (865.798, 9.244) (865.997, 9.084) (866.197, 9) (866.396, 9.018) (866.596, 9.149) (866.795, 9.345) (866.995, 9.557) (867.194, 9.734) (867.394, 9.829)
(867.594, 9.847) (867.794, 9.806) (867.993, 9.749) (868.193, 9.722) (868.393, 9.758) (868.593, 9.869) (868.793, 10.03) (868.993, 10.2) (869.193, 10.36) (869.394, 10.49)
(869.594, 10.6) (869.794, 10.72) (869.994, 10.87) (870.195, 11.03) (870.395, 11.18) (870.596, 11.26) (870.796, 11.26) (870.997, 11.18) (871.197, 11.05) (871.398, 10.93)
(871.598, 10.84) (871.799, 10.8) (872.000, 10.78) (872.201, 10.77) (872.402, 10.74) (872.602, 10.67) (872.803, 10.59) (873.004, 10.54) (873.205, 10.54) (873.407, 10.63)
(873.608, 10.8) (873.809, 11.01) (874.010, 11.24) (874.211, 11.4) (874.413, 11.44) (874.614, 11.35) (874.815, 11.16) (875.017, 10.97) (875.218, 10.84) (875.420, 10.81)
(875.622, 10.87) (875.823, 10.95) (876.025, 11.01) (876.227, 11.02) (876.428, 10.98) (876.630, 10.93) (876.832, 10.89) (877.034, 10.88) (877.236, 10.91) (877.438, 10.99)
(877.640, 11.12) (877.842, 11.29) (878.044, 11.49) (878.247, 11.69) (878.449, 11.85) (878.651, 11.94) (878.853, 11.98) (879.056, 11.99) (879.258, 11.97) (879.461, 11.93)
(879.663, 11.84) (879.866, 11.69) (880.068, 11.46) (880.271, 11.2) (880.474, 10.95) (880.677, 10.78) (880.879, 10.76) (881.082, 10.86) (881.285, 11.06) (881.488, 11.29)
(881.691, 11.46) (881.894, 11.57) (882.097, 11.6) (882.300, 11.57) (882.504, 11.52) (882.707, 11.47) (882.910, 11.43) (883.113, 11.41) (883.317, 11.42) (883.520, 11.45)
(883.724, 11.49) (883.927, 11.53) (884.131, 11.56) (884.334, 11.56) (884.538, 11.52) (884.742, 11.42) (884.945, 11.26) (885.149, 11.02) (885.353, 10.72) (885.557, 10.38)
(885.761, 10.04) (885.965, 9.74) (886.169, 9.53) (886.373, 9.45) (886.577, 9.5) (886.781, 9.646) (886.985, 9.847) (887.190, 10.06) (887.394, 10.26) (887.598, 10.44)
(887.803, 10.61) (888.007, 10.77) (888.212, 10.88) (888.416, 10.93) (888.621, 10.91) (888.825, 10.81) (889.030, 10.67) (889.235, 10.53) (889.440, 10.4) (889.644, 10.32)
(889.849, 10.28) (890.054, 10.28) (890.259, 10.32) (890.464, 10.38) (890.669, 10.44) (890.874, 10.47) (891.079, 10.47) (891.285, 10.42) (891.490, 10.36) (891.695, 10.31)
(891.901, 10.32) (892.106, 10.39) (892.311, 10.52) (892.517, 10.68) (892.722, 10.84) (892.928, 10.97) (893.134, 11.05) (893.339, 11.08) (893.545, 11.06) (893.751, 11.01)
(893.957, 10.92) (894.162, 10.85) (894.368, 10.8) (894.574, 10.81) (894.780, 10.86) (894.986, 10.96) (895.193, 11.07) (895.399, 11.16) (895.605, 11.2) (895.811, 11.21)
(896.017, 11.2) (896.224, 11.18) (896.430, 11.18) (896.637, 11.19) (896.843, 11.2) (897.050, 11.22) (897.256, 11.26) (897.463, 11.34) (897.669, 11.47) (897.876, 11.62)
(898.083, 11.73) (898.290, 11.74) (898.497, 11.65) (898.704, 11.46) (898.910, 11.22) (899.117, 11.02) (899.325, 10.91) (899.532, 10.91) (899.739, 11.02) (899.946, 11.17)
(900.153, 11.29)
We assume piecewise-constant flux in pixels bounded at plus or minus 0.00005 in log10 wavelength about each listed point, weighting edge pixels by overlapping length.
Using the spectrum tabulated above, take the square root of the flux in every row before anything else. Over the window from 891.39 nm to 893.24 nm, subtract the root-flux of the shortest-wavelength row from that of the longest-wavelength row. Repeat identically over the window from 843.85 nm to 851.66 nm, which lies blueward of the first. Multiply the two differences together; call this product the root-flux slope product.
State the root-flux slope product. -0.005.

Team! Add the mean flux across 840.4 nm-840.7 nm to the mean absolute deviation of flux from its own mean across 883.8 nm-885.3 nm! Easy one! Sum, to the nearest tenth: 11.2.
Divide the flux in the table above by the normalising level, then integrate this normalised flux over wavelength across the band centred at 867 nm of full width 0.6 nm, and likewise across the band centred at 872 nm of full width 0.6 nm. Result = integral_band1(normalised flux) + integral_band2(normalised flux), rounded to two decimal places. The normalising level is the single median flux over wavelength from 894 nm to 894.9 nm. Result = 1.13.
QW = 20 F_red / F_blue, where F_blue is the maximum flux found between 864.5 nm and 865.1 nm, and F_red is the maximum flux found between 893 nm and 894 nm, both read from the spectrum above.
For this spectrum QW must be 21.0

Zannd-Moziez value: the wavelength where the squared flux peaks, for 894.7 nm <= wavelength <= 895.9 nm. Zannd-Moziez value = 895.811 nm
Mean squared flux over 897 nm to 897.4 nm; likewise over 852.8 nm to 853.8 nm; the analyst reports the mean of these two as 105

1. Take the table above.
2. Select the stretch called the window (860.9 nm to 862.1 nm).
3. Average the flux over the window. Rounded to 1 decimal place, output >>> 10.6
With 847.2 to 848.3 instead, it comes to 10.5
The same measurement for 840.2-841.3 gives 11.0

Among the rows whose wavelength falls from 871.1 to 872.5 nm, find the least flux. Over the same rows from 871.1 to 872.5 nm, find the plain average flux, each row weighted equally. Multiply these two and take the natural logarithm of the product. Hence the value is 4.76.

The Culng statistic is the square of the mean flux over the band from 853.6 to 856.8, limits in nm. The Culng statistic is 91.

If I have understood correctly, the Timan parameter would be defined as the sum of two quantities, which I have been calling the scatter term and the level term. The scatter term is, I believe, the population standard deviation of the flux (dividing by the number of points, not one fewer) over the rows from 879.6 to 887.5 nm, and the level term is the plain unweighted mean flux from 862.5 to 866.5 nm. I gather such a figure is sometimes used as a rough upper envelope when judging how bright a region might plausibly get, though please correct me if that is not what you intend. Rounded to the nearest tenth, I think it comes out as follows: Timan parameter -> 11.0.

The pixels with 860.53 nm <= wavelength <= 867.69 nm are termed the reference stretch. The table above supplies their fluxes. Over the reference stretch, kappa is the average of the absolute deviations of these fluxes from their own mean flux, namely 0.641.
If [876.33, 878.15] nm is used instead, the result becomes 0.164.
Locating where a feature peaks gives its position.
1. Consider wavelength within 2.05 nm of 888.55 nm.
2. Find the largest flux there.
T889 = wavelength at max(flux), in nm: 888.416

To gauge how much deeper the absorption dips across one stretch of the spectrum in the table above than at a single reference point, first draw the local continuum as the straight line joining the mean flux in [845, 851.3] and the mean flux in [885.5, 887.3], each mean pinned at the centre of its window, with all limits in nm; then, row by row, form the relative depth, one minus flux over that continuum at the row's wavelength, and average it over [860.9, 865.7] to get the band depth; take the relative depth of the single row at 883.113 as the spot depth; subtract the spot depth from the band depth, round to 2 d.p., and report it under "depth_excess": 0.10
